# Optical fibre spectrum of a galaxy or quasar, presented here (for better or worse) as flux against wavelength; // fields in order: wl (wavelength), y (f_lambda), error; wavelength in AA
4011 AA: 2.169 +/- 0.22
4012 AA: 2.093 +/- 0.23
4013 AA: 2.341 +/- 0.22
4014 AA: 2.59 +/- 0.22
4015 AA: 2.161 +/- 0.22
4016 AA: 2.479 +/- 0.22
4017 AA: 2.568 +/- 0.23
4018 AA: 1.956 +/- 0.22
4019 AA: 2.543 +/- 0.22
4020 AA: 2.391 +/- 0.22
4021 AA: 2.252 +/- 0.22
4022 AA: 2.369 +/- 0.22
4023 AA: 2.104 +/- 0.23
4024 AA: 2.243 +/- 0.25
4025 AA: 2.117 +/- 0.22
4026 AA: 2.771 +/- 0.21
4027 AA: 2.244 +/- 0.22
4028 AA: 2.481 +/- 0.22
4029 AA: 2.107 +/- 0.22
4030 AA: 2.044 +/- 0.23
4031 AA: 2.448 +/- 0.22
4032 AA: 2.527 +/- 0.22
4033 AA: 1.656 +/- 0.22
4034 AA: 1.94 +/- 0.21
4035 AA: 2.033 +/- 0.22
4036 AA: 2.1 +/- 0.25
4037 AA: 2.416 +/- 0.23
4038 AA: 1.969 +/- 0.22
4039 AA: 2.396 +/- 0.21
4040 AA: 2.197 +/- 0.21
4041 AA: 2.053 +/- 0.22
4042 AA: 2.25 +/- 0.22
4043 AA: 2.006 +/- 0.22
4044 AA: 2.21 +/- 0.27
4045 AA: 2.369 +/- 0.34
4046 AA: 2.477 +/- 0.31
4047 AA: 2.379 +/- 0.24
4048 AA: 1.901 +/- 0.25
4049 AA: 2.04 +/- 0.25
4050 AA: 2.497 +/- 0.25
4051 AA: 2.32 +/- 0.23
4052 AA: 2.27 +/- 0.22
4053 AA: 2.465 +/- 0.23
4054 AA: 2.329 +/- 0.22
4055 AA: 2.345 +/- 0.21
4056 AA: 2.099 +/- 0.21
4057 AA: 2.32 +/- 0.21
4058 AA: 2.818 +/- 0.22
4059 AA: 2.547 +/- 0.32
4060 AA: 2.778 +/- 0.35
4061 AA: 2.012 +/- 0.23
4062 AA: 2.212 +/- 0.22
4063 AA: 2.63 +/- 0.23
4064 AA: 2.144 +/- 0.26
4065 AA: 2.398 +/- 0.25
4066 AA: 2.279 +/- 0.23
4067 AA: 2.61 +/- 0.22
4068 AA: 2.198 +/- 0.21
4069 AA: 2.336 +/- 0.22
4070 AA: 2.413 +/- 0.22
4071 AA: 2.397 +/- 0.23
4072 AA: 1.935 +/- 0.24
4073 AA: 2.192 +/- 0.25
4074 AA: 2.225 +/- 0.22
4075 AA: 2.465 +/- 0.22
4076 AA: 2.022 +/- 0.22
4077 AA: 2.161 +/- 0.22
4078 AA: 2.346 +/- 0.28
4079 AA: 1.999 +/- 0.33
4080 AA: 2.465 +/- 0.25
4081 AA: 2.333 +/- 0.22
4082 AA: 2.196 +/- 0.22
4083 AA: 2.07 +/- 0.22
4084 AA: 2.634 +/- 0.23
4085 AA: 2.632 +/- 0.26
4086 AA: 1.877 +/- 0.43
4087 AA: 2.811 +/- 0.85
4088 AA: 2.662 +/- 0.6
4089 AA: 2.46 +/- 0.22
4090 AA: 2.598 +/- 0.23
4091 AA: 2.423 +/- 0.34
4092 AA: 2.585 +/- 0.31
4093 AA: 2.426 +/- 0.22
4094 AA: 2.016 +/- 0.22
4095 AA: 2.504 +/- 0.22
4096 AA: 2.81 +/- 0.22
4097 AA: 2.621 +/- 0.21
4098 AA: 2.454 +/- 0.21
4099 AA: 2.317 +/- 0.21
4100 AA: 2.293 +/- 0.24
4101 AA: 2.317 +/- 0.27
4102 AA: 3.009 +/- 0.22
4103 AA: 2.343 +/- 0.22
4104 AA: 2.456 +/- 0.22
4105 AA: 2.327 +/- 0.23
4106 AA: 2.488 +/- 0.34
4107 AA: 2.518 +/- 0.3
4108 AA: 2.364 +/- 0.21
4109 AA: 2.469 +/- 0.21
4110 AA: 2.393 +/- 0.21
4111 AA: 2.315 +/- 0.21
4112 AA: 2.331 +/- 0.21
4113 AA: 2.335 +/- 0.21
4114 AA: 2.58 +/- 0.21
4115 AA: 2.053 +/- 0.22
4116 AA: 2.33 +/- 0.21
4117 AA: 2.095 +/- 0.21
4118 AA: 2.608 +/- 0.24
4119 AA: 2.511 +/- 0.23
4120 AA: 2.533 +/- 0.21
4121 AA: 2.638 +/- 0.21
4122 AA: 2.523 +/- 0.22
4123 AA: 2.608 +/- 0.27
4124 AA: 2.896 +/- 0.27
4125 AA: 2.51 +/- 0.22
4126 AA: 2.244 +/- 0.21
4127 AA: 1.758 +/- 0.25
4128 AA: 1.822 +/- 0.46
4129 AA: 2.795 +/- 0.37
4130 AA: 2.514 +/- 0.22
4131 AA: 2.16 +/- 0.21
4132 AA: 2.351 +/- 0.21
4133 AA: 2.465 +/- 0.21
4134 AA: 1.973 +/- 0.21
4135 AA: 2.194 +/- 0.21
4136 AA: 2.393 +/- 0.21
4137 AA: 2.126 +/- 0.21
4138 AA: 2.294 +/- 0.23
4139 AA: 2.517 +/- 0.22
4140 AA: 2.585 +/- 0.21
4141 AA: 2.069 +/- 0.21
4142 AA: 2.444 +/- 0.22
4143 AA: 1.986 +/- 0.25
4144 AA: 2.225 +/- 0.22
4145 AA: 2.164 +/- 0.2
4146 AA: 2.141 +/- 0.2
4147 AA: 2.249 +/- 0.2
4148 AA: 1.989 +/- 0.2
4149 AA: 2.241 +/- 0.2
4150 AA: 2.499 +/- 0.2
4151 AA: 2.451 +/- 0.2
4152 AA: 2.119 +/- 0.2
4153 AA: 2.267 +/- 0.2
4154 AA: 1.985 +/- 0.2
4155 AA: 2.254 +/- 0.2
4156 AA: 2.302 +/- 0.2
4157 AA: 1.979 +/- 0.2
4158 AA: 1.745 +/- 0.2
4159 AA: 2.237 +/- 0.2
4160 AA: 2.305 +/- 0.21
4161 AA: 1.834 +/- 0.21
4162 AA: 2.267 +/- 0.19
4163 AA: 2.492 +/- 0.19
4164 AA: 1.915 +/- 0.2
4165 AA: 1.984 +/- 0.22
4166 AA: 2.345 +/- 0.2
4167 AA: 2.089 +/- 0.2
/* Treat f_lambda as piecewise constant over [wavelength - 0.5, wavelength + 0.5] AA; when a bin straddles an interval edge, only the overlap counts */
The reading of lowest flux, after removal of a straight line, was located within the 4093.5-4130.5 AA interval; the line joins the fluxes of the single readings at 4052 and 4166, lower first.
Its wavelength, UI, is 4127 AA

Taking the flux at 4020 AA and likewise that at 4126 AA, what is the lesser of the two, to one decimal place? 2.2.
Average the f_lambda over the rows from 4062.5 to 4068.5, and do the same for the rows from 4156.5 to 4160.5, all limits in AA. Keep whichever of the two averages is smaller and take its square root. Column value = 1.44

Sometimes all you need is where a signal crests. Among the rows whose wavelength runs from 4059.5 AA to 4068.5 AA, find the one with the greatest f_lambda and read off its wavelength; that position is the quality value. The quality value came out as 4060 AA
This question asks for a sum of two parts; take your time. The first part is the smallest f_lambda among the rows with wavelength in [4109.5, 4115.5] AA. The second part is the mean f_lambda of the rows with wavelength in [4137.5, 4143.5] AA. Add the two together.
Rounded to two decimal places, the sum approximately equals 4.37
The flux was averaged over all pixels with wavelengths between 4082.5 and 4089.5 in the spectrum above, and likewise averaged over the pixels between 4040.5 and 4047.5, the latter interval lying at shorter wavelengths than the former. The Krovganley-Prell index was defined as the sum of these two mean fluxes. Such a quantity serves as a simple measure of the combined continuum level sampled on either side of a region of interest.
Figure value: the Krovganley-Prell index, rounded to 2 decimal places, 4.70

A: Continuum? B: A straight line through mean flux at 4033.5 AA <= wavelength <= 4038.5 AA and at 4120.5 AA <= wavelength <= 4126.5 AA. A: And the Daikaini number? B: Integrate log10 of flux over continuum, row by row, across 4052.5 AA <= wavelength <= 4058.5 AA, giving 0.21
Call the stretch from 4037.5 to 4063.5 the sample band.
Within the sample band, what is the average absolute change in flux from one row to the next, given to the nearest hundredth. 0.25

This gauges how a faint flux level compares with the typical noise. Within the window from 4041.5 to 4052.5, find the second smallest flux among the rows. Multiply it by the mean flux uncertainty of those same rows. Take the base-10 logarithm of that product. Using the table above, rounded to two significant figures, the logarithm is -0.29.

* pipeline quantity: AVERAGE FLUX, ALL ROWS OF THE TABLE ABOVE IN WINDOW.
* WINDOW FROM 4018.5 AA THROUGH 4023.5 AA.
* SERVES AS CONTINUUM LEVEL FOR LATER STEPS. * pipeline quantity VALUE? 2.33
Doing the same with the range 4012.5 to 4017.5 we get 2.43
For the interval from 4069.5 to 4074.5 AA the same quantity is 2.23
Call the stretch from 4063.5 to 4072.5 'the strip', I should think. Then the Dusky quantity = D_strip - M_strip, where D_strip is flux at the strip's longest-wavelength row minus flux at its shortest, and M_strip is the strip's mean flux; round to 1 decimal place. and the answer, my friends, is -2.5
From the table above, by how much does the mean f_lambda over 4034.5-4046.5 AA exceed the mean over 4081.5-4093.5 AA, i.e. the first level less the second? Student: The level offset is -0.2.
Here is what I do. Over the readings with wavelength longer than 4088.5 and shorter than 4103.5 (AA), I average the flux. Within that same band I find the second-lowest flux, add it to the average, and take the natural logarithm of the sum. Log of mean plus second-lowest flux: 1.56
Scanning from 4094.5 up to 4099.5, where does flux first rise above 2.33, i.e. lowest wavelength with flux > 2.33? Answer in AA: 4095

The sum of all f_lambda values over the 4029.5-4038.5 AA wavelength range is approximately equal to 19.1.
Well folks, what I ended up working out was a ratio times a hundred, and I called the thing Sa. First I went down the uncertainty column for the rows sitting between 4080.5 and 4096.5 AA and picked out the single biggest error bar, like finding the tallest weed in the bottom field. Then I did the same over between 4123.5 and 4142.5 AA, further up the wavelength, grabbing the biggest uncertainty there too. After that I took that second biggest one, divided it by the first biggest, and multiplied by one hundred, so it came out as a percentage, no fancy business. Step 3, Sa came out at 54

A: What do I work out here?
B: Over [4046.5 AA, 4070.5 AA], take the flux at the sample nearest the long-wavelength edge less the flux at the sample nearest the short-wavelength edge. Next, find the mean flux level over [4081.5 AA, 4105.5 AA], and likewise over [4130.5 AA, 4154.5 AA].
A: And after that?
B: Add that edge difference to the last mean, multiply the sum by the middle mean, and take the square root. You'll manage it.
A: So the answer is 2.36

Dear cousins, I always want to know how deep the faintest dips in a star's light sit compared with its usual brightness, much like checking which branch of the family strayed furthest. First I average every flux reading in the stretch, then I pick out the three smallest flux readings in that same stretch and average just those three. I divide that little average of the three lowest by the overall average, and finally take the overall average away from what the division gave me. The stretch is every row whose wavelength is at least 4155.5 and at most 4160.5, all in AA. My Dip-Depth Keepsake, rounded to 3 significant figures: -1.17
